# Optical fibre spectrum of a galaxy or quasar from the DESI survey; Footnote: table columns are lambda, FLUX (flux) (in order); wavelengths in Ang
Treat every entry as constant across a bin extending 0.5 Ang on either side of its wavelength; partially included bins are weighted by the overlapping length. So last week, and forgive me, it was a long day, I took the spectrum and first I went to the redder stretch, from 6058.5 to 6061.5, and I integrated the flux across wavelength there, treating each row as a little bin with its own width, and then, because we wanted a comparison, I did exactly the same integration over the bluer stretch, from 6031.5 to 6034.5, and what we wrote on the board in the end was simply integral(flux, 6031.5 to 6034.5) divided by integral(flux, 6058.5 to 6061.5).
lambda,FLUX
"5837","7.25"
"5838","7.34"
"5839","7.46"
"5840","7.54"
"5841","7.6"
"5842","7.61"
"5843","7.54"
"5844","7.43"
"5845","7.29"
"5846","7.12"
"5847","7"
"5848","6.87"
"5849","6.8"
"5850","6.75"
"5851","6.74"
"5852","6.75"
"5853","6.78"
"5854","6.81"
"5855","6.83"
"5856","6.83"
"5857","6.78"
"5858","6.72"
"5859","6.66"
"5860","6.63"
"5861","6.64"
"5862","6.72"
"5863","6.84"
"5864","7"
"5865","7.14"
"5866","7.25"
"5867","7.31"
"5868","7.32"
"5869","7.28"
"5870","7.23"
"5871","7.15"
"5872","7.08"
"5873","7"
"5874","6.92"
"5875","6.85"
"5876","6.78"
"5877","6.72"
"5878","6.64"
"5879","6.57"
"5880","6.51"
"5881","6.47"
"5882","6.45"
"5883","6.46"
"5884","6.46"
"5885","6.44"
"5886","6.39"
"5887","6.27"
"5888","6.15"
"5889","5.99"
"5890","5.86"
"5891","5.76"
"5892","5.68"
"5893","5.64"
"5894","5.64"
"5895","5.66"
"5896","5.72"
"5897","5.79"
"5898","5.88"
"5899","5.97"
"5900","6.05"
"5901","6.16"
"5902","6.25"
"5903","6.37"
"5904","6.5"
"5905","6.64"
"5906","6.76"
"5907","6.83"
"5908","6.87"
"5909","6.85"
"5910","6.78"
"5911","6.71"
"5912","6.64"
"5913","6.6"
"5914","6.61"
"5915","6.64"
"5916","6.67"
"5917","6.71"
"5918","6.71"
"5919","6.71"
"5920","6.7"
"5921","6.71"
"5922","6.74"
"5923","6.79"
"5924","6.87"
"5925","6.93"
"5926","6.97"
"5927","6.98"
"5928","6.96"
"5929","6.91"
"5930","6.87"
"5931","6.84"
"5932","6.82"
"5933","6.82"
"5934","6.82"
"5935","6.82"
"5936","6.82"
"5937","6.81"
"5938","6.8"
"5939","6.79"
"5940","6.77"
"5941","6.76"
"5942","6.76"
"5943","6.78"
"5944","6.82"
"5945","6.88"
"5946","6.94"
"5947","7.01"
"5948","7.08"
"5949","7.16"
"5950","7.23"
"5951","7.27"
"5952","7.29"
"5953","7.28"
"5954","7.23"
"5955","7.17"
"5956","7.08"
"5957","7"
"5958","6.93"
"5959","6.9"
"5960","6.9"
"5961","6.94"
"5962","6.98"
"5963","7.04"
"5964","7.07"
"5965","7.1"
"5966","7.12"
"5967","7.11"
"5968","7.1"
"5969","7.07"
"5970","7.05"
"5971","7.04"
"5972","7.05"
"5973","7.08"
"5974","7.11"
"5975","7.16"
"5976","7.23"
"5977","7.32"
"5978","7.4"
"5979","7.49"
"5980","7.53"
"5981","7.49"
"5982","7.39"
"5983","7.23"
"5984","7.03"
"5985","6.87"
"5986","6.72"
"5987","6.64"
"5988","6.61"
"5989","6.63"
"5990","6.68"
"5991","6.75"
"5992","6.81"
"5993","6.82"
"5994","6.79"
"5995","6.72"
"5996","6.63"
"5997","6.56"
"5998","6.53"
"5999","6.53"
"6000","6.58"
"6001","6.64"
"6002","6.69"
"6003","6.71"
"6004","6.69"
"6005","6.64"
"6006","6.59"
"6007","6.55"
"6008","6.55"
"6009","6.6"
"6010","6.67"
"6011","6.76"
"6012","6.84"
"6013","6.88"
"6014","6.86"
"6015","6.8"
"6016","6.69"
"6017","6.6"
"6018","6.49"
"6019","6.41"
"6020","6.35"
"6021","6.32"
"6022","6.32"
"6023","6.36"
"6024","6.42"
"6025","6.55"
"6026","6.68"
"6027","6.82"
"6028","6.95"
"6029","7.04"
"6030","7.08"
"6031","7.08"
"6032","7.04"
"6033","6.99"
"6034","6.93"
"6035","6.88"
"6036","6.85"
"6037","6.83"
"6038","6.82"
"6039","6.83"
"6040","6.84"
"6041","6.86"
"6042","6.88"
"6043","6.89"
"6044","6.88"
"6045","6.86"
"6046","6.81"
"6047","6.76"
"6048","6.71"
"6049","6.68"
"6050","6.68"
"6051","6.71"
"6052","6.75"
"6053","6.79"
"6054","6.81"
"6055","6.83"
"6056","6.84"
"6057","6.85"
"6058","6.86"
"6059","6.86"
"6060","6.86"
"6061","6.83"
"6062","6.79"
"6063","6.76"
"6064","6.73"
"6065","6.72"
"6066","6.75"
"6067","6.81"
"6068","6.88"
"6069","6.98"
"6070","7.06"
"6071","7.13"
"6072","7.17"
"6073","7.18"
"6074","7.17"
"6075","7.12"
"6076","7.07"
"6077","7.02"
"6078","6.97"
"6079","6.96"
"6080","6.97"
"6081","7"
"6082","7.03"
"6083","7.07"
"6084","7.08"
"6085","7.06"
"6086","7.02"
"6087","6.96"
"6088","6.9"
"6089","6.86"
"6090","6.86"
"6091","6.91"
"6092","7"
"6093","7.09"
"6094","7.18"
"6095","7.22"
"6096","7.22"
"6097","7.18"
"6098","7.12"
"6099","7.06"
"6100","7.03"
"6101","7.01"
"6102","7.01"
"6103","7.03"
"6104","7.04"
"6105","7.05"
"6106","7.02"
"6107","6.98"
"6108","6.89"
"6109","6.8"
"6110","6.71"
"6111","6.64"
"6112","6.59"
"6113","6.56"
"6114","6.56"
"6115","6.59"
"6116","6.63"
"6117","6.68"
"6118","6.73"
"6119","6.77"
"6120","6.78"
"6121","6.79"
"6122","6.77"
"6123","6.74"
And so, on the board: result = 1.020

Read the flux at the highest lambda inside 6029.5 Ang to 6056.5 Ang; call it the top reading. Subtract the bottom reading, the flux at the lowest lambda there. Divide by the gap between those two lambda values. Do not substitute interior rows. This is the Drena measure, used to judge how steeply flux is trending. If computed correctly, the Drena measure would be -0.0092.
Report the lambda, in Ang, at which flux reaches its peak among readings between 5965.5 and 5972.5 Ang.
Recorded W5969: 5966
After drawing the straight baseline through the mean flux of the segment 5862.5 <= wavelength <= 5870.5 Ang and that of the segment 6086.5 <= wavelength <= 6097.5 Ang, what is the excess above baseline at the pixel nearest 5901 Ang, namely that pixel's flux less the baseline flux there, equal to -1.0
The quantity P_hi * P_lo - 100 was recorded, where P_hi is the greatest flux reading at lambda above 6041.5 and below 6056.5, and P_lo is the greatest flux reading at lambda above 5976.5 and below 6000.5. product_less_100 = -48.1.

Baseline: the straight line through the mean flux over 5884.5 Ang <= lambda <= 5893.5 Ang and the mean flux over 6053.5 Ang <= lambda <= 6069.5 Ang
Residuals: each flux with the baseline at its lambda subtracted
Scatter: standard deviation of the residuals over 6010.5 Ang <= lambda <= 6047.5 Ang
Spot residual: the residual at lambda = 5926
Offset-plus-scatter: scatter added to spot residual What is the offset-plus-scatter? 0.98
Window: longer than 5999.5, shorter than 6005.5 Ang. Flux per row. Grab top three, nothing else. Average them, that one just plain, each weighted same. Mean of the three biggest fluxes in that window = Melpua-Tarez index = 6.70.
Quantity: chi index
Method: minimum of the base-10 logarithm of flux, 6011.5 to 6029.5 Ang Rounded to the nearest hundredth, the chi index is 0.80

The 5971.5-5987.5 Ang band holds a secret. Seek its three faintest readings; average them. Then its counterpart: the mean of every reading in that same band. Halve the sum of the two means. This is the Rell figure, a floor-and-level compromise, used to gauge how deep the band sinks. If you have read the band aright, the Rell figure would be 6.96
